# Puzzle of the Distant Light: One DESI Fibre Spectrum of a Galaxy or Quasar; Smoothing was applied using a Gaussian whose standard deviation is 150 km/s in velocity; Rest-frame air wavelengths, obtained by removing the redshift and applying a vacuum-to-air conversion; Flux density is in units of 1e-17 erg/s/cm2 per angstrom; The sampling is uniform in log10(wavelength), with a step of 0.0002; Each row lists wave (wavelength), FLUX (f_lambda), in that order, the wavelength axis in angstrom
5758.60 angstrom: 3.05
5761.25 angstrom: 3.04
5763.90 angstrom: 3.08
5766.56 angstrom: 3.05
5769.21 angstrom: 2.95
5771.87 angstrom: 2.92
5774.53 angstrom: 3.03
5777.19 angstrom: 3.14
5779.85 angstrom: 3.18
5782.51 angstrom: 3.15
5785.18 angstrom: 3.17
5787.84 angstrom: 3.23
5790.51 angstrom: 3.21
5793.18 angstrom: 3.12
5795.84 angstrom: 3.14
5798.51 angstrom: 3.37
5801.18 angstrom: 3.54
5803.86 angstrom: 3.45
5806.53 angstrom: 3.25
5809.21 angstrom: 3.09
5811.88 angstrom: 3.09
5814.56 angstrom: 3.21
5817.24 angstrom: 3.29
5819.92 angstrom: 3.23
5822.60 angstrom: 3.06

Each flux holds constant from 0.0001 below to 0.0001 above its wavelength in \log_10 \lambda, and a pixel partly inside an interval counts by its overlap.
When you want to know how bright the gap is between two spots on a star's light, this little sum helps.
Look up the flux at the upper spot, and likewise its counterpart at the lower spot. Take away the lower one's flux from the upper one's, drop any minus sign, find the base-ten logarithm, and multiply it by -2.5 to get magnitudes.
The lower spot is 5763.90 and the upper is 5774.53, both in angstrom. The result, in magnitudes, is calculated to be 3.3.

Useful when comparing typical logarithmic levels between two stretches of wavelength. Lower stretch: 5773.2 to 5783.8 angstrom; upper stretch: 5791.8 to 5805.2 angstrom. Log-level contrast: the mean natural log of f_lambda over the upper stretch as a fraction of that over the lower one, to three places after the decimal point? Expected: 1.053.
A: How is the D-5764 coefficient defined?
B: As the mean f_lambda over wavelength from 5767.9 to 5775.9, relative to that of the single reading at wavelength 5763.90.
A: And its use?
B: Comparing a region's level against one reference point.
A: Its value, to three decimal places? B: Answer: 0.963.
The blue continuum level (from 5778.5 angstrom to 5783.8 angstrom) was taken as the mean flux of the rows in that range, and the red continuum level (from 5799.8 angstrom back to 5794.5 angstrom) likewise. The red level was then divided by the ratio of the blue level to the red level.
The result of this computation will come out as 3.35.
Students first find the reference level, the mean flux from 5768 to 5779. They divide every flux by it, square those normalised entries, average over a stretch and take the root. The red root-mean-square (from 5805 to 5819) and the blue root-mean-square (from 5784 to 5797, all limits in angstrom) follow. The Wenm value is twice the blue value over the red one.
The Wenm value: 1.99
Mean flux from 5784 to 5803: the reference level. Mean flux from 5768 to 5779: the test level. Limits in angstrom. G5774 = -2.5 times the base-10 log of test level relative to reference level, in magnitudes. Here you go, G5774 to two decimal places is 0.08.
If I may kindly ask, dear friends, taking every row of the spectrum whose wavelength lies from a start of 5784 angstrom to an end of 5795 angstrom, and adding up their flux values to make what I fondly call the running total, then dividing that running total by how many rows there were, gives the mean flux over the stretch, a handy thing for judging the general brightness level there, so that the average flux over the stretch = 3.18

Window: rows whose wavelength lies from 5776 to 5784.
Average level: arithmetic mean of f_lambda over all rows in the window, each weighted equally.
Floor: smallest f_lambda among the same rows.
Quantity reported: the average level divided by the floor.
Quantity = 1.01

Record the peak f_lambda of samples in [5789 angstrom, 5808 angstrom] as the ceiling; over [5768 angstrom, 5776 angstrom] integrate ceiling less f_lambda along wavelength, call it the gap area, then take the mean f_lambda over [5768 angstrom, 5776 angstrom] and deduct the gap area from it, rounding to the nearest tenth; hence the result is -1.6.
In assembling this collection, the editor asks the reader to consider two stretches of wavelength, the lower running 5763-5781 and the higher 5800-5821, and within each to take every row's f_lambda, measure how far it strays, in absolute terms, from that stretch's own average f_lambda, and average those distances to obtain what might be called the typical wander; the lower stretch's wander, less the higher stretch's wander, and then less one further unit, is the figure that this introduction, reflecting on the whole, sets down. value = -1.05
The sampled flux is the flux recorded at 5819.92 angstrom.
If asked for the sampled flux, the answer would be 3.23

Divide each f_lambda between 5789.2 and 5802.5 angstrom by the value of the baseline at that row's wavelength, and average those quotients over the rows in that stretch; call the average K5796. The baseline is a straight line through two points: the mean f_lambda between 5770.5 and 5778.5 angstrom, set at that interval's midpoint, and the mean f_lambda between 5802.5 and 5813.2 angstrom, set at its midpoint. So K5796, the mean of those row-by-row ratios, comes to 1.04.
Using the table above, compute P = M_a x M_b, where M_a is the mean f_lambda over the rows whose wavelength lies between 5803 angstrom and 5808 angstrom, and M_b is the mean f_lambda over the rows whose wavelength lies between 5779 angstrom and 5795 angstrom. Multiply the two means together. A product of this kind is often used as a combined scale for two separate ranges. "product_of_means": 10.6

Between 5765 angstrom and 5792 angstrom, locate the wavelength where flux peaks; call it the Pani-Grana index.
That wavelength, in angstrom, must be 5787.84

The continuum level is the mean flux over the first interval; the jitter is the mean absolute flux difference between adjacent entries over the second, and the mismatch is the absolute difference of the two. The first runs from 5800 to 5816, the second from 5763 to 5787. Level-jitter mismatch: 3.21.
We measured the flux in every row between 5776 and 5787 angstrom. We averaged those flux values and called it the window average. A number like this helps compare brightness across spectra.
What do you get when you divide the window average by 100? 0.0316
